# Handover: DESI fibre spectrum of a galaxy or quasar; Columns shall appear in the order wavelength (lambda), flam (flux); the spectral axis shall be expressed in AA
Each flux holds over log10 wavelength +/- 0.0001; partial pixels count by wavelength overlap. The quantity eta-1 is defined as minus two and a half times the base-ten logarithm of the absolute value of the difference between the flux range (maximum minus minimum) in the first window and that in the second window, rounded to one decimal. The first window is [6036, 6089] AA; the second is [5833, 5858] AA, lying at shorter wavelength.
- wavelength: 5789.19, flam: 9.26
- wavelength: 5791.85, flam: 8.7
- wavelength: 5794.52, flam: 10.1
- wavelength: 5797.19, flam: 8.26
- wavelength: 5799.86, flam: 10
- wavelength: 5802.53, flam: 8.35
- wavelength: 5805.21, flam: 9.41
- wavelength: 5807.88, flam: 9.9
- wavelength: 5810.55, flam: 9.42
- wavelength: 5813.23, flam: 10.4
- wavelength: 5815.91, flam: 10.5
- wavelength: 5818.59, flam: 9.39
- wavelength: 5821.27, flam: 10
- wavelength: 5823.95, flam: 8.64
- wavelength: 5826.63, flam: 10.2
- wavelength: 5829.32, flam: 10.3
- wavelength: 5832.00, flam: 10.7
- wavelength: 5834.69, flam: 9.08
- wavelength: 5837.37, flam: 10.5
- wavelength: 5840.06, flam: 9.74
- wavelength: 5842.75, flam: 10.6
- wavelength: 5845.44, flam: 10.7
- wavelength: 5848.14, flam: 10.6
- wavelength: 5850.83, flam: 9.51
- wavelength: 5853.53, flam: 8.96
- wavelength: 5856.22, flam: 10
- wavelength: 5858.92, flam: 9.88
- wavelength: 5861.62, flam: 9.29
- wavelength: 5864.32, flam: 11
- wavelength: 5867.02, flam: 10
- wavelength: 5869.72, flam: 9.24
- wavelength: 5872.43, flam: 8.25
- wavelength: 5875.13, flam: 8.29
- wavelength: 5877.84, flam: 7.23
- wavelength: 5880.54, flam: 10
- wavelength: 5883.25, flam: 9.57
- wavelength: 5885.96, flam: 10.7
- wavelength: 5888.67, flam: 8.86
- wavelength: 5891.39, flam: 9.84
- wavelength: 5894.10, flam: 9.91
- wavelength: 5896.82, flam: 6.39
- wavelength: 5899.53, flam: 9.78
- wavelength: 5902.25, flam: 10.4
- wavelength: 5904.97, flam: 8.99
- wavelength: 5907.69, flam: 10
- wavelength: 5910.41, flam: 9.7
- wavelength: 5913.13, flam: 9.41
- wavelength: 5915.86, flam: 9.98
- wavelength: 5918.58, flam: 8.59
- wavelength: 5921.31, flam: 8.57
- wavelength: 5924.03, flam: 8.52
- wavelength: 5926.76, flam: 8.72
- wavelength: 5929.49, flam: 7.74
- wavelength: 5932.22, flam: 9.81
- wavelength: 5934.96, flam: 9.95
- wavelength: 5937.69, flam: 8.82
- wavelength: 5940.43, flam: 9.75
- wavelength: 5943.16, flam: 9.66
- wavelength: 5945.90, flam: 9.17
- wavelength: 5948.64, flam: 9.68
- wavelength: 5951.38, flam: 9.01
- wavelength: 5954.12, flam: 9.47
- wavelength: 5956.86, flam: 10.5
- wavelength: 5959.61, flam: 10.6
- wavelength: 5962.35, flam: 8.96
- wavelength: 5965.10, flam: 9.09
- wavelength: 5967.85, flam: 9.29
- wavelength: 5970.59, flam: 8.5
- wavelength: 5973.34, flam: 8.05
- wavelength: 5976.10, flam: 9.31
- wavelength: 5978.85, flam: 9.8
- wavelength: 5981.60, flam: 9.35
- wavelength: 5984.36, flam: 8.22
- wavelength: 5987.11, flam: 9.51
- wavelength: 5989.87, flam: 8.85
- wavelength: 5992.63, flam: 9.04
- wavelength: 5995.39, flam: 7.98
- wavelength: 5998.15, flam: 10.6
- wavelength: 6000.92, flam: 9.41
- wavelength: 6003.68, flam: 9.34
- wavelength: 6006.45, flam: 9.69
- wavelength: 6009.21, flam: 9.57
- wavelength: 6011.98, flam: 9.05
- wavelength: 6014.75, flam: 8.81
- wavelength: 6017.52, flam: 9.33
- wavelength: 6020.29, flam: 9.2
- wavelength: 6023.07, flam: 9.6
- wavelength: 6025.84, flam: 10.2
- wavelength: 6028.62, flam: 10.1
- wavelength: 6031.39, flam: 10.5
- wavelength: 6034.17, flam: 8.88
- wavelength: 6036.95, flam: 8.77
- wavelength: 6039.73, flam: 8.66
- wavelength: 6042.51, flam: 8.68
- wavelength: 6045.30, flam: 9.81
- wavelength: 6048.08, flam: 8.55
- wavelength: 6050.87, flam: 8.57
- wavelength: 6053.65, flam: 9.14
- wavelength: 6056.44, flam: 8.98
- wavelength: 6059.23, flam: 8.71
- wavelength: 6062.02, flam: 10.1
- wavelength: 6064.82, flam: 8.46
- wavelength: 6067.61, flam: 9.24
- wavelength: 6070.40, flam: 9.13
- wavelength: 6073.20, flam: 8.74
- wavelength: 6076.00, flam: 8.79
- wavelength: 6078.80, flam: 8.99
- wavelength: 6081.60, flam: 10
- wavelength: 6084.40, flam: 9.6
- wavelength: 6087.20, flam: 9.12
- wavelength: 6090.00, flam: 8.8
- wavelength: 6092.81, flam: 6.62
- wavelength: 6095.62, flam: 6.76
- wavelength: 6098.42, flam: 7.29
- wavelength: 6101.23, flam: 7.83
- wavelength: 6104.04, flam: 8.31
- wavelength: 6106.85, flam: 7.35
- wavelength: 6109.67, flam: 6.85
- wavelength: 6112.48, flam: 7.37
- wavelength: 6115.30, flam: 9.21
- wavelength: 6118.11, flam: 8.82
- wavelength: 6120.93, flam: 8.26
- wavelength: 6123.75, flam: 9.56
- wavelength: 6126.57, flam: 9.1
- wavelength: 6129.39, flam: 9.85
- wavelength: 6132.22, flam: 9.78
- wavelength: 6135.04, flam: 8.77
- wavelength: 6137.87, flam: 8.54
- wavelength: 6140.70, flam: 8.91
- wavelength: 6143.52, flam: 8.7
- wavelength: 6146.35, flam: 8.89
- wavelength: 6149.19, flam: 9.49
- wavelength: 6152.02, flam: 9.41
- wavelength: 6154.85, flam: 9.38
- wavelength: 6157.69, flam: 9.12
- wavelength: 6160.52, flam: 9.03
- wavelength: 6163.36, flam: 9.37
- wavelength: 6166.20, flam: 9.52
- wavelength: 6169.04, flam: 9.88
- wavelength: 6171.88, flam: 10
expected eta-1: 2.5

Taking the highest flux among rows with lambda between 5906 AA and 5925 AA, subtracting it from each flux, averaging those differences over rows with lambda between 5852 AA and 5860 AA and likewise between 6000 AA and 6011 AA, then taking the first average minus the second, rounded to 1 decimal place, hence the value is 0.1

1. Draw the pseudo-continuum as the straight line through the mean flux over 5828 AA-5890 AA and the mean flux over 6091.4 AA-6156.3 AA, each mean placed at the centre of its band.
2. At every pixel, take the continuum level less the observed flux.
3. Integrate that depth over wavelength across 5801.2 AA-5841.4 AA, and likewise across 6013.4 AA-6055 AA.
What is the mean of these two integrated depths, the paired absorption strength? -5.5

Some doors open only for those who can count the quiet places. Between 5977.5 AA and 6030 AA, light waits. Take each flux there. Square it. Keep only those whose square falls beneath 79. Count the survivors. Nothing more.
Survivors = 4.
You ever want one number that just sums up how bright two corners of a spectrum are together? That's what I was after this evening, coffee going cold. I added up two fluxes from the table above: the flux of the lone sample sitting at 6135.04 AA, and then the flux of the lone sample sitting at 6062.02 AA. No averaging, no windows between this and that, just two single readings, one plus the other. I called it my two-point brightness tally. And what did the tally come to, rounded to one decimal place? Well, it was 18.9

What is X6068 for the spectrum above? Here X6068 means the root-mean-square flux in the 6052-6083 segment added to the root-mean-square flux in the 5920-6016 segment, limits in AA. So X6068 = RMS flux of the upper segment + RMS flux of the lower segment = 18.4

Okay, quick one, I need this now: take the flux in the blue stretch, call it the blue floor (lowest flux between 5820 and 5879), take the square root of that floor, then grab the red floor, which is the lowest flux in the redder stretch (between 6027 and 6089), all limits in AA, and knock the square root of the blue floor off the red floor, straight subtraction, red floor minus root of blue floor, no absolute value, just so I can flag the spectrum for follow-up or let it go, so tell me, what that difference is 5.8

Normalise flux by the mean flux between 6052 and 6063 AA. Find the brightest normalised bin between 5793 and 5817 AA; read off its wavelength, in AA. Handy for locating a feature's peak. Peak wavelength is 5815.91 AA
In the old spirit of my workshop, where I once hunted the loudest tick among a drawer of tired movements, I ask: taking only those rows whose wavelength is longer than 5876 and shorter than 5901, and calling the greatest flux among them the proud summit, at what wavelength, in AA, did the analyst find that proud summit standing 5885.96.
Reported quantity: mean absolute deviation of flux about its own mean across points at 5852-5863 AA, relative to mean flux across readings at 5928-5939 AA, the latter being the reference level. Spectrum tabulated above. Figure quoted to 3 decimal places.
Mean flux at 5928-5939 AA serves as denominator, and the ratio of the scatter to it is 0.045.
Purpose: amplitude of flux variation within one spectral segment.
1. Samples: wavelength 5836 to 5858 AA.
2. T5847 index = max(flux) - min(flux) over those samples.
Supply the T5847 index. 1.7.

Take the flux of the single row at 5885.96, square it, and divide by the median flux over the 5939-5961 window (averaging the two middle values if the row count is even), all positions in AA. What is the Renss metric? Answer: 11.8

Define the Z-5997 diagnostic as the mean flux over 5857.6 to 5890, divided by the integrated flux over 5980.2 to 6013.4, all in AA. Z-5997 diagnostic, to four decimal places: 0.0306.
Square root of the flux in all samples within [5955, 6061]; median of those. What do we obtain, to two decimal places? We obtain 3.03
